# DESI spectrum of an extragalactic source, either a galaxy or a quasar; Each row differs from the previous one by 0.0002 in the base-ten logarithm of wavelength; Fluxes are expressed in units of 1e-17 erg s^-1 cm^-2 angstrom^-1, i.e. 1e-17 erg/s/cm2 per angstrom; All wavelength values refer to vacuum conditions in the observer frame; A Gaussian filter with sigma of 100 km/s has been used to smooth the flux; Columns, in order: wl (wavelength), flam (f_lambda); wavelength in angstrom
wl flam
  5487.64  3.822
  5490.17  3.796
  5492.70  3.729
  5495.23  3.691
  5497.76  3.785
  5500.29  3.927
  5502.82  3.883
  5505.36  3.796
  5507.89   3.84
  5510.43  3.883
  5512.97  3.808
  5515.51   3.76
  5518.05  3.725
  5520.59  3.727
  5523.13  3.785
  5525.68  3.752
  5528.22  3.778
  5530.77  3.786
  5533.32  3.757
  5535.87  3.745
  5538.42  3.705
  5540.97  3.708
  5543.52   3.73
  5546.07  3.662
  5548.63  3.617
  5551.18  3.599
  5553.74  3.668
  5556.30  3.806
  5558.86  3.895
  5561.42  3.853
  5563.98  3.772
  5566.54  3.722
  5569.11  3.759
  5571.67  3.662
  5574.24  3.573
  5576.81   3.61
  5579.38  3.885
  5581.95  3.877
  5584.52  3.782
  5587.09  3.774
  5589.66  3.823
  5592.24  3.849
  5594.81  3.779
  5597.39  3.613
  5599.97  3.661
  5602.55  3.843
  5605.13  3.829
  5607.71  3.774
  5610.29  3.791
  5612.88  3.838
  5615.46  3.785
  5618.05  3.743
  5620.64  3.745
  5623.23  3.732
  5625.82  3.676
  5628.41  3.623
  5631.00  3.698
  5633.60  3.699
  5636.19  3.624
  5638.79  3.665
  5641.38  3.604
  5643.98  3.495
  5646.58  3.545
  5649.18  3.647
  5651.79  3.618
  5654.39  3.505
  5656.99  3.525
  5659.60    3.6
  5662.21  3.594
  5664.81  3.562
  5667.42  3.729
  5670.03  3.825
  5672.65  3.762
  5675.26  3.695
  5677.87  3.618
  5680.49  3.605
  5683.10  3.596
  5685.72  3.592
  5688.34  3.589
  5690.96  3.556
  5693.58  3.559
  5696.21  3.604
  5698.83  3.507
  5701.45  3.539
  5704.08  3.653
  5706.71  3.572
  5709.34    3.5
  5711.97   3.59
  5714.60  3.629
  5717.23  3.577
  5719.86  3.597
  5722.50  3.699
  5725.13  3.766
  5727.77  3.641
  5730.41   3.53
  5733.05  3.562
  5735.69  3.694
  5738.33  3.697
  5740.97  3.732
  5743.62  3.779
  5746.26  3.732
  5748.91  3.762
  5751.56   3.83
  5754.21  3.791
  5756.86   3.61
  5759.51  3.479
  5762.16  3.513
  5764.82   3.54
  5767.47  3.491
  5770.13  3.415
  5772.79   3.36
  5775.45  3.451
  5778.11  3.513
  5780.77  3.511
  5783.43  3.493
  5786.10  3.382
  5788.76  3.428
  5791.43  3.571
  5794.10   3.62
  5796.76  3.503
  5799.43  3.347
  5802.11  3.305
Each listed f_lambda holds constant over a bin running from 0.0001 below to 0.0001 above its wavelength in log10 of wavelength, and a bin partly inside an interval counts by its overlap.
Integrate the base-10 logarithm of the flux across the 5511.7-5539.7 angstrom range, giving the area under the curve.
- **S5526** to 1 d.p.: 16.1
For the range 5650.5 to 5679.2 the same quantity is 16.1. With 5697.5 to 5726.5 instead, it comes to 16.1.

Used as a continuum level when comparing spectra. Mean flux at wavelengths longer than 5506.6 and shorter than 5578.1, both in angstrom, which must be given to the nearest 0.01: 3.74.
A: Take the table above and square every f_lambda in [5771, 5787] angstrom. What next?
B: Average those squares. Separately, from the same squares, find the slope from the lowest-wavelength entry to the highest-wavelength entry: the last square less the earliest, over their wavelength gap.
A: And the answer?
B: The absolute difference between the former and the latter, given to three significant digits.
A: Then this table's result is 11.9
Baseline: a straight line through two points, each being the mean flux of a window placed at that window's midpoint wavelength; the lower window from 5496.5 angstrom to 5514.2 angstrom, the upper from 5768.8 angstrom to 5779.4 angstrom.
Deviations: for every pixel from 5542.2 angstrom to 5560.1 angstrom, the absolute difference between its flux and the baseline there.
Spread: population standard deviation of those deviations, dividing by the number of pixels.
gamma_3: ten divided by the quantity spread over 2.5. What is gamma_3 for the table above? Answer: 527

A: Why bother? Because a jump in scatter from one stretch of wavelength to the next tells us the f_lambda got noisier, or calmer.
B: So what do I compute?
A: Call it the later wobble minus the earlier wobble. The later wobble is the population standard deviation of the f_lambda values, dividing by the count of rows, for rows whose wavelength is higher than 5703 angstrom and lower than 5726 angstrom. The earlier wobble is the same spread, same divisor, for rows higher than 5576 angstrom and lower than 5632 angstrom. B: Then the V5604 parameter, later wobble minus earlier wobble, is -0.008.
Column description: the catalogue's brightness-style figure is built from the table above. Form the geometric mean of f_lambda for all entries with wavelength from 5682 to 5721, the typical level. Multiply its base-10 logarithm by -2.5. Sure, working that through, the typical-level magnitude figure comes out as -1.38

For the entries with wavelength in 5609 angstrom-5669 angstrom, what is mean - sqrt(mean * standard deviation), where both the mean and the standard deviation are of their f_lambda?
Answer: 3.07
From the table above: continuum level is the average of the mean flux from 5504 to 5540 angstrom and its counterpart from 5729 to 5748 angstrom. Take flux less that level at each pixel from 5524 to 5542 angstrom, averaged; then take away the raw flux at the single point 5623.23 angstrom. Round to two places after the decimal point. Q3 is -3.71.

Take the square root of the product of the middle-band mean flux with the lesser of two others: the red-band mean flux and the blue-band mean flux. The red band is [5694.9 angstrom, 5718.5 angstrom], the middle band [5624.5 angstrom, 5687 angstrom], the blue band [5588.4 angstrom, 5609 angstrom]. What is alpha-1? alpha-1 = 3.60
